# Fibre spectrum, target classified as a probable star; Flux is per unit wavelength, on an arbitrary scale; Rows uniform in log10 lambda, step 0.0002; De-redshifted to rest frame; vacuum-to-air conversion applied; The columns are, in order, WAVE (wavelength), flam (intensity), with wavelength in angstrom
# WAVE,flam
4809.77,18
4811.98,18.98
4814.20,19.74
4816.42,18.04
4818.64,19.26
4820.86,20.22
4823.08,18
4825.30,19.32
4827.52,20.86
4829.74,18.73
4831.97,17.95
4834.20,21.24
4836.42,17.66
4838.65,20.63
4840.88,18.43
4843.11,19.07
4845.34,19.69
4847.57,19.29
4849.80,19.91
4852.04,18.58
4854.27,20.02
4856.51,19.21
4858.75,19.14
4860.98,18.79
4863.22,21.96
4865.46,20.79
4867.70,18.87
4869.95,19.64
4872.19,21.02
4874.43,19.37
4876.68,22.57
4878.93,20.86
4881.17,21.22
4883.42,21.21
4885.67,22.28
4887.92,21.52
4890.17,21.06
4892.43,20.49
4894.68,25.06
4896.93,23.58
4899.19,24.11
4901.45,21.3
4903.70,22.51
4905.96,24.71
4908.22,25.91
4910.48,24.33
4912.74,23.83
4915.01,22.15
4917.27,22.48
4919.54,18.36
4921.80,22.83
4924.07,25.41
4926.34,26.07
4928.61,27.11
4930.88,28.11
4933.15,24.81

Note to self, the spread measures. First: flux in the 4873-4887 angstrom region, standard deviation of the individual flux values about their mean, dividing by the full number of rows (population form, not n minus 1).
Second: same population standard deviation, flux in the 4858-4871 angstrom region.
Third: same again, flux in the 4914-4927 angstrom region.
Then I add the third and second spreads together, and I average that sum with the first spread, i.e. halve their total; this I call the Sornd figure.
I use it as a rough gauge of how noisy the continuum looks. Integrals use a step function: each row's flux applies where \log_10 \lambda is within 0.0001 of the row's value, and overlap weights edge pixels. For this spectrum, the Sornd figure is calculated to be 2.3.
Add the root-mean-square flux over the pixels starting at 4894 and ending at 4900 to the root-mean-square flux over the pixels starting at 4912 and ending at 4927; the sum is 47.4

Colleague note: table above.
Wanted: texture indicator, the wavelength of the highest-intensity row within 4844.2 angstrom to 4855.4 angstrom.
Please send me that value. 4854.27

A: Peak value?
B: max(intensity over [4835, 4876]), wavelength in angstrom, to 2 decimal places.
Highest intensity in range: 21.96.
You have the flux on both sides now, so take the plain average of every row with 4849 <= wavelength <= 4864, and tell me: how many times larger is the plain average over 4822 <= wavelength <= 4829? 0.99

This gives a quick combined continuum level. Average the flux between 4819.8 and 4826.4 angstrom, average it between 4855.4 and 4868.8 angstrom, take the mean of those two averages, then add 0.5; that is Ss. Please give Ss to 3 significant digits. 20.0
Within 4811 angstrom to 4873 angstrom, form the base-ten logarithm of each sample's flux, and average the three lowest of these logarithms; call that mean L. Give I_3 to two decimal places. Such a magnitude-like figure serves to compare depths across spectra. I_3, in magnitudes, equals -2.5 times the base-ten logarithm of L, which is -0.24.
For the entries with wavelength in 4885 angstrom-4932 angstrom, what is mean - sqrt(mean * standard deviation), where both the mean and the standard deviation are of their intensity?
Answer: 16.1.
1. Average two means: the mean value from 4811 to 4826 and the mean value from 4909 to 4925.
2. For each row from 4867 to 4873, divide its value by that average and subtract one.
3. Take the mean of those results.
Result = -0.052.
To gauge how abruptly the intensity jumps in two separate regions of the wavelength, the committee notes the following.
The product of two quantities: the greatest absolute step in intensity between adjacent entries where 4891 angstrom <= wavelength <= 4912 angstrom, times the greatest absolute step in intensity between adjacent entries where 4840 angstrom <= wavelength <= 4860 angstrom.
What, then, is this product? 7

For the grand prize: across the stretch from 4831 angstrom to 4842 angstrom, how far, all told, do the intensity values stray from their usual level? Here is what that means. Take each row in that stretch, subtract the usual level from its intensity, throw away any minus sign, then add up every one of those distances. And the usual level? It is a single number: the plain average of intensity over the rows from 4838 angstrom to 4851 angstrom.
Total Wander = 7.3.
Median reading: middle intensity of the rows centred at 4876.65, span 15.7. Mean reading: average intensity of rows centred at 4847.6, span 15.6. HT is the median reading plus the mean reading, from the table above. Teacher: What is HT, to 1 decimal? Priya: 40.3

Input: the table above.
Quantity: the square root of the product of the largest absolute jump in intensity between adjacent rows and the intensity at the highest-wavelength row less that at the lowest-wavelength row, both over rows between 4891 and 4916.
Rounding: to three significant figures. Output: 2.75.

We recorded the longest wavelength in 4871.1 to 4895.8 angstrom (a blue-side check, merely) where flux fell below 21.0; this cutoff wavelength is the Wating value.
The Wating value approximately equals 4892.43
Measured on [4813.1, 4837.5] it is 4836.42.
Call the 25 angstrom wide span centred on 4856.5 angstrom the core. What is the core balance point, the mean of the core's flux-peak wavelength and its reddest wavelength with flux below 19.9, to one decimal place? 4865.5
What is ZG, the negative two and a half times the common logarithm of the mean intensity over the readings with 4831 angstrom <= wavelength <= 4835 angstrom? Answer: -3.23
